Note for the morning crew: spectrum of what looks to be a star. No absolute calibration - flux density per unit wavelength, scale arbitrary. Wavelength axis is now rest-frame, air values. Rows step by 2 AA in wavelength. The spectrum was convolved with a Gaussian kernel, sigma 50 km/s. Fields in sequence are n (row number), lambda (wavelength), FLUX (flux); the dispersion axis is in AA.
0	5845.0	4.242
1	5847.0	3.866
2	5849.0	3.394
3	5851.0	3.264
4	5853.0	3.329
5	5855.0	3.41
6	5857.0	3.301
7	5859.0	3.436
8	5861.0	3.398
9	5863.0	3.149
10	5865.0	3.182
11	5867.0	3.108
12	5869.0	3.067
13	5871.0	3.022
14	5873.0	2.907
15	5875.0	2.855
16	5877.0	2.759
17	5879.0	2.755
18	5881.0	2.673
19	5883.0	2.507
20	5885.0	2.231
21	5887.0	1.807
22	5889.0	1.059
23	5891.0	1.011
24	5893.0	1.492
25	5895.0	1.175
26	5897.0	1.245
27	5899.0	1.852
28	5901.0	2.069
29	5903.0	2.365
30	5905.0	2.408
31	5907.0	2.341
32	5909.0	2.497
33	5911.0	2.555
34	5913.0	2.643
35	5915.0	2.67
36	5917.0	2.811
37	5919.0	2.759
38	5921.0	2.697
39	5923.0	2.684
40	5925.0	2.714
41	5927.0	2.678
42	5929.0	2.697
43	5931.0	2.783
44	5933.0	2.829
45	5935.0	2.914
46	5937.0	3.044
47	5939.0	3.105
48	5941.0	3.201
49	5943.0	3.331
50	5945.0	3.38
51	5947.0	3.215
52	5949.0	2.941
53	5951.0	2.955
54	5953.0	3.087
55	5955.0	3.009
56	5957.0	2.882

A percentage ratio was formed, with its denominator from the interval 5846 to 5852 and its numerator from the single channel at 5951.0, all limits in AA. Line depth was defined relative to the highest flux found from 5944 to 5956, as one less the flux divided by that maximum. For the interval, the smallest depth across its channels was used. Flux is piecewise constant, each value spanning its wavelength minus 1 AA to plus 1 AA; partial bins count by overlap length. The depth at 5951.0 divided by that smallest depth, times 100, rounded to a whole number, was -87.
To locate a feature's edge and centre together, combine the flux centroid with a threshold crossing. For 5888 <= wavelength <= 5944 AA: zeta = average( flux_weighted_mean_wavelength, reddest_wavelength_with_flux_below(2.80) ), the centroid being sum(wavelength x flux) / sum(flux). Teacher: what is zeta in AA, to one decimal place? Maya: 5925.5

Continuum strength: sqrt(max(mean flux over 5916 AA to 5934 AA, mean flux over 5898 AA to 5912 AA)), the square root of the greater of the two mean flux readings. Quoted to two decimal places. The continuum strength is 1.66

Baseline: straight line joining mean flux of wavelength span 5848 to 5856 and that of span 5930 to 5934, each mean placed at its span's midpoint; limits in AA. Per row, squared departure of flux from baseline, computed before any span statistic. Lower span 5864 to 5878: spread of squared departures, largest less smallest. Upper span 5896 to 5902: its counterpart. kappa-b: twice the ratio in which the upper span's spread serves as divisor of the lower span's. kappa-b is 0.15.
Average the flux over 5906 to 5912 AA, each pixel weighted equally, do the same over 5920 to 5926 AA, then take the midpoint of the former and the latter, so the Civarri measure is 2.6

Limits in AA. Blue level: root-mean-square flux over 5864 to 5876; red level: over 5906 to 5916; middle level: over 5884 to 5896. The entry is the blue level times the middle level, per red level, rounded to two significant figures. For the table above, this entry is 1.8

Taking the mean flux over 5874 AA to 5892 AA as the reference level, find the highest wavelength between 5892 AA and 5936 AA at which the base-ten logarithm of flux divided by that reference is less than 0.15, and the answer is 5935.0 AA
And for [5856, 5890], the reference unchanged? 5889.0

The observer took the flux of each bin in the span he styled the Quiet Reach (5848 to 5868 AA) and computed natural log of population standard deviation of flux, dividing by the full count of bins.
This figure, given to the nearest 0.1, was -2.2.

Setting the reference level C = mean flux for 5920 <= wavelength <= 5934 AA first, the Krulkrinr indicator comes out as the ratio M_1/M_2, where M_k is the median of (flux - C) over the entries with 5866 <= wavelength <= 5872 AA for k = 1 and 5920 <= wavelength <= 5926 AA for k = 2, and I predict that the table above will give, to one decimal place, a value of -11.8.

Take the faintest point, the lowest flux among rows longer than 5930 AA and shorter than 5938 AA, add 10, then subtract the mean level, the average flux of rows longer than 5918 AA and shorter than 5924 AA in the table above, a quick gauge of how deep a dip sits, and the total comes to 10.1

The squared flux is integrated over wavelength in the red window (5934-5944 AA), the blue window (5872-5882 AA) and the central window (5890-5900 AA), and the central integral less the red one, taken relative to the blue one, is -1.0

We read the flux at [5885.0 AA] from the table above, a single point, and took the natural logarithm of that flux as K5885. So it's 0.80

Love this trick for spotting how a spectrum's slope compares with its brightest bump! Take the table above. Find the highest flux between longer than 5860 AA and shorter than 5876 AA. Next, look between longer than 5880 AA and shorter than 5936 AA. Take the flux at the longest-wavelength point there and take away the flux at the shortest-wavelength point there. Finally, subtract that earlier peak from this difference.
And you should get -3.2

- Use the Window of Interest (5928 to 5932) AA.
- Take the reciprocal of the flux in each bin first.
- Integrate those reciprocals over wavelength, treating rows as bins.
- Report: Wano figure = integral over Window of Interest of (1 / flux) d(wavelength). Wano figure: 1.46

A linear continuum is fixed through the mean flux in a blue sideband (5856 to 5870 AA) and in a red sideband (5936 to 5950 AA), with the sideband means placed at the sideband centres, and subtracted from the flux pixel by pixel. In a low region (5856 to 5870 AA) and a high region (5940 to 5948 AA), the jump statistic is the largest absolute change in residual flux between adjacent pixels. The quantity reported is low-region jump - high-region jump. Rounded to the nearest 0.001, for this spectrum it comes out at 0.084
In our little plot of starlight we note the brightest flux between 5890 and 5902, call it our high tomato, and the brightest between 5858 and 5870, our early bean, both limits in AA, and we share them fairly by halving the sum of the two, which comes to 2.75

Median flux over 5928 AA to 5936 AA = 2.8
